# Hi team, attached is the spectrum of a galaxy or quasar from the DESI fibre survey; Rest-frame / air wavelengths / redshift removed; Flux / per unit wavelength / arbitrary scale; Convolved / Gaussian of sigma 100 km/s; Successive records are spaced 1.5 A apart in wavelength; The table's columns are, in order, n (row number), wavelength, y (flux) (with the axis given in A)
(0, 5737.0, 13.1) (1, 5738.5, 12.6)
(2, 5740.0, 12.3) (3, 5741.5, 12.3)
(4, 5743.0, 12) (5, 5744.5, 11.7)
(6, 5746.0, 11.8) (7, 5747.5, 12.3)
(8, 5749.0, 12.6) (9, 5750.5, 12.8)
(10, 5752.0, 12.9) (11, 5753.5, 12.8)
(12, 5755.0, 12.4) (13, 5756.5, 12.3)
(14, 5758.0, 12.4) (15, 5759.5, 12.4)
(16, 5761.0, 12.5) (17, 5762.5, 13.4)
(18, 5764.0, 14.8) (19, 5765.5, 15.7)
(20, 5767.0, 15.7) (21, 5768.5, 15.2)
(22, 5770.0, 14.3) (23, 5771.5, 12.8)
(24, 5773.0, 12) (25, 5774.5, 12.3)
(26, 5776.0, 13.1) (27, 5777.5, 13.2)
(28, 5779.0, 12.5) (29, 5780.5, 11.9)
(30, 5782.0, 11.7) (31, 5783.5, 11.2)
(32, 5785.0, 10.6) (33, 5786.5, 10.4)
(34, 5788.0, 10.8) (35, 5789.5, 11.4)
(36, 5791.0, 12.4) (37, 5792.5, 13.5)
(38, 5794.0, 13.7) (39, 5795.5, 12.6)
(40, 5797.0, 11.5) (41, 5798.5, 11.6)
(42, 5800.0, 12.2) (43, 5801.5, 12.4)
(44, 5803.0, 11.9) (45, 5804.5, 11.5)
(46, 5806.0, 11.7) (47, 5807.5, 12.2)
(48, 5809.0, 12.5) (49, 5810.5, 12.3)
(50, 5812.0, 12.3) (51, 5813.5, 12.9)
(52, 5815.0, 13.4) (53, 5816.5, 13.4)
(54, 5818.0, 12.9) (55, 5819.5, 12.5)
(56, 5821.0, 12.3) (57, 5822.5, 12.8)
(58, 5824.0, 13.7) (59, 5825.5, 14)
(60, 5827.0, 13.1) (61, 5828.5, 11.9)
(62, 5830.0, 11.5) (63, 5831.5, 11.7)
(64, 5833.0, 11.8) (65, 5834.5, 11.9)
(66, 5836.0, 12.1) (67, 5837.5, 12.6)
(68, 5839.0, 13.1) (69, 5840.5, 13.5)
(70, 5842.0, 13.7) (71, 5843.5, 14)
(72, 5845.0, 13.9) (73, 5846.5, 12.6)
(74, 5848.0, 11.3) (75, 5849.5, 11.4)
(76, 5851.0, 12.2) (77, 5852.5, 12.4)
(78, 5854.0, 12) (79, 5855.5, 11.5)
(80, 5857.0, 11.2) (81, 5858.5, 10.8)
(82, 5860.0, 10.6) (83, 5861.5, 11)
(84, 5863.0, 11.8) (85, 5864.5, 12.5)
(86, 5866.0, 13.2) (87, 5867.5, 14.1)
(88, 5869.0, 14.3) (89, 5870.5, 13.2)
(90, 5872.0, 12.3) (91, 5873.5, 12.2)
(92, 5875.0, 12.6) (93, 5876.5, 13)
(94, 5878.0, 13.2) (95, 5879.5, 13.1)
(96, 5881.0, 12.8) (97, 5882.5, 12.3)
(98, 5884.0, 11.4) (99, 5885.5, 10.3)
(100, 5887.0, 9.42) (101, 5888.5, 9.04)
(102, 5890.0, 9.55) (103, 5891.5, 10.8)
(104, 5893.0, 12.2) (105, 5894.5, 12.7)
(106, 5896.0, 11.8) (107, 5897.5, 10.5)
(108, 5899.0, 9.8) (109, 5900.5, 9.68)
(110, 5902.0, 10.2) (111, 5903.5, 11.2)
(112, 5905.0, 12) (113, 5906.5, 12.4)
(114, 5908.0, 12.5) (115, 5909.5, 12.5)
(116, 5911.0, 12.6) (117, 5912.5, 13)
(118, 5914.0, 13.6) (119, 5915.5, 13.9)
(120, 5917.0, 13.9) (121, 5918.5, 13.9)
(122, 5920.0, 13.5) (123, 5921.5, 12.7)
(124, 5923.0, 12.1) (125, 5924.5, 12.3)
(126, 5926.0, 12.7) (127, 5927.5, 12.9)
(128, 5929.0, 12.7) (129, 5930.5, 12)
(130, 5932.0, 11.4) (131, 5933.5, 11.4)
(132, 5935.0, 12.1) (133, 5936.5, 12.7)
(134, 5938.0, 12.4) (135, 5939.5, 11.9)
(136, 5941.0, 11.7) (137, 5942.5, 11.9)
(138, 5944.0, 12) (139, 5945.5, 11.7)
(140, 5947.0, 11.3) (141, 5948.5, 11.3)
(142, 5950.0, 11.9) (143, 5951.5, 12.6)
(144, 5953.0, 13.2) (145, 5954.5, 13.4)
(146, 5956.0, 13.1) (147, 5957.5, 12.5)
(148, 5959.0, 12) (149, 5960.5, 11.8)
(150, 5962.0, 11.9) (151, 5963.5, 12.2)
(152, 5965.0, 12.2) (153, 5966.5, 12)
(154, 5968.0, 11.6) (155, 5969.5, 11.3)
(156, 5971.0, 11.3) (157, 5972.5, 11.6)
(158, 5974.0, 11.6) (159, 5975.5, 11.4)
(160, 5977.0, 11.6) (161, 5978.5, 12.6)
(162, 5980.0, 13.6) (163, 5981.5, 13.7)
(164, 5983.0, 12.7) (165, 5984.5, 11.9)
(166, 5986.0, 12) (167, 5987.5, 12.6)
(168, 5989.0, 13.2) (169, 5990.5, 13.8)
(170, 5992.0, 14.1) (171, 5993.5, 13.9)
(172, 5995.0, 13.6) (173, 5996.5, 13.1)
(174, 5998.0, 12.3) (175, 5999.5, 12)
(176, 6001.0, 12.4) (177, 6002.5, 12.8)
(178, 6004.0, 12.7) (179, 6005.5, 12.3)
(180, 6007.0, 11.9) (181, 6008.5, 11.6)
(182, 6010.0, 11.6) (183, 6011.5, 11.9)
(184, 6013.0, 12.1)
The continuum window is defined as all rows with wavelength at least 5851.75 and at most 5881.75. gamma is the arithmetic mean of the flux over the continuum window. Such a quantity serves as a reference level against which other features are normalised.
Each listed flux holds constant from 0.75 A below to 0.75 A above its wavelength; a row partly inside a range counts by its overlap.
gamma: 12.4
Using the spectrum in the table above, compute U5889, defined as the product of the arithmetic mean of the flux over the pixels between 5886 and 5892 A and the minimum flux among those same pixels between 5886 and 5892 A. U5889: 88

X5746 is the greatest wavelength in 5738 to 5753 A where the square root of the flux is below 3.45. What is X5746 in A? 5746.0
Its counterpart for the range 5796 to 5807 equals 5806.0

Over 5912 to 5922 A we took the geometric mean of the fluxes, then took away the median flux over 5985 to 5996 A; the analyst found -0.1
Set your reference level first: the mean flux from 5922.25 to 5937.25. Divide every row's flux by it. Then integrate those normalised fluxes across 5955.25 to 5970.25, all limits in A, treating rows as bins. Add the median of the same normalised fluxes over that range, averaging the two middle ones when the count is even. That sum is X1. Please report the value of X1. 15.8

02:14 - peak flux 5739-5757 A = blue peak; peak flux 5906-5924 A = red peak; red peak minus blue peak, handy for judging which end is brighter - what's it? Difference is 1.0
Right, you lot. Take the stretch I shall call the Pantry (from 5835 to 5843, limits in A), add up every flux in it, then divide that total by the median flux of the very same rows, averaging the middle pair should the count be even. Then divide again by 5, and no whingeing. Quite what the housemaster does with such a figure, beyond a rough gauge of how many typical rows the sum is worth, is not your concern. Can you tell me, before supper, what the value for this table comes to 0.992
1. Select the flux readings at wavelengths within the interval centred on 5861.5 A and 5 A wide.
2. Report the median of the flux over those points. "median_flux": 11.0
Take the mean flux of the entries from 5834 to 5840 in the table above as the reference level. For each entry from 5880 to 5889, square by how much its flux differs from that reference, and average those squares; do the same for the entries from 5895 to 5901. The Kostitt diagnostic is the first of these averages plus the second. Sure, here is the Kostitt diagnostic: 9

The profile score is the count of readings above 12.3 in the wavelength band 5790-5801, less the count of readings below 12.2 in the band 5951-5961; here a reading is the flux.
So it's 2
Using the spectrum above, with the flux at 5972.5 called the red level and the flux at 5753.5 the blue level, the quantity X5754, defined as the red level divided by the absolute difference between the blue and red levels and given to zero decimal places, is 10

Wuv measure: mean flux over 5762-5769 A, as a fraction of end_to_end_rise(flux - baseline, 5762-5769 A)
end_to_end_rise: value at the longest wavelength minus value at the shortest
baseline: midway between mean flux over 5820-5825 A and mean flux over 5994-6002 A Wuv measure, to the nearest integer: 8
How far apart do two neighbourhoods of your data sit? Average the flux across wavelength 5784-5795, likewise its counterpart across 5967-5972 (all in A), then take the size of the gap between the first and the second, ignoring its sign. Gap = 0.4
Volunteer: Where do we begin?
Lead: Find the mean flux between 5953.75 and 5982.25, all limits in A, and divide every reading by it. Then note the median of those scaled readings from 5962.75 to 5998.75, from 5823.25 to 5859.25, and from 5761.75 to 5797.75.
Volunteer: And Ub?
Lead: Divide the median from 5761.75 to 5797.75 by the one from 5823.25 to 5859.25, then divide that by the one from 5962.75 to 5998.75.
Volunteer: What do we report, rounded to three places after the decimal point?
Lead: 1.027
